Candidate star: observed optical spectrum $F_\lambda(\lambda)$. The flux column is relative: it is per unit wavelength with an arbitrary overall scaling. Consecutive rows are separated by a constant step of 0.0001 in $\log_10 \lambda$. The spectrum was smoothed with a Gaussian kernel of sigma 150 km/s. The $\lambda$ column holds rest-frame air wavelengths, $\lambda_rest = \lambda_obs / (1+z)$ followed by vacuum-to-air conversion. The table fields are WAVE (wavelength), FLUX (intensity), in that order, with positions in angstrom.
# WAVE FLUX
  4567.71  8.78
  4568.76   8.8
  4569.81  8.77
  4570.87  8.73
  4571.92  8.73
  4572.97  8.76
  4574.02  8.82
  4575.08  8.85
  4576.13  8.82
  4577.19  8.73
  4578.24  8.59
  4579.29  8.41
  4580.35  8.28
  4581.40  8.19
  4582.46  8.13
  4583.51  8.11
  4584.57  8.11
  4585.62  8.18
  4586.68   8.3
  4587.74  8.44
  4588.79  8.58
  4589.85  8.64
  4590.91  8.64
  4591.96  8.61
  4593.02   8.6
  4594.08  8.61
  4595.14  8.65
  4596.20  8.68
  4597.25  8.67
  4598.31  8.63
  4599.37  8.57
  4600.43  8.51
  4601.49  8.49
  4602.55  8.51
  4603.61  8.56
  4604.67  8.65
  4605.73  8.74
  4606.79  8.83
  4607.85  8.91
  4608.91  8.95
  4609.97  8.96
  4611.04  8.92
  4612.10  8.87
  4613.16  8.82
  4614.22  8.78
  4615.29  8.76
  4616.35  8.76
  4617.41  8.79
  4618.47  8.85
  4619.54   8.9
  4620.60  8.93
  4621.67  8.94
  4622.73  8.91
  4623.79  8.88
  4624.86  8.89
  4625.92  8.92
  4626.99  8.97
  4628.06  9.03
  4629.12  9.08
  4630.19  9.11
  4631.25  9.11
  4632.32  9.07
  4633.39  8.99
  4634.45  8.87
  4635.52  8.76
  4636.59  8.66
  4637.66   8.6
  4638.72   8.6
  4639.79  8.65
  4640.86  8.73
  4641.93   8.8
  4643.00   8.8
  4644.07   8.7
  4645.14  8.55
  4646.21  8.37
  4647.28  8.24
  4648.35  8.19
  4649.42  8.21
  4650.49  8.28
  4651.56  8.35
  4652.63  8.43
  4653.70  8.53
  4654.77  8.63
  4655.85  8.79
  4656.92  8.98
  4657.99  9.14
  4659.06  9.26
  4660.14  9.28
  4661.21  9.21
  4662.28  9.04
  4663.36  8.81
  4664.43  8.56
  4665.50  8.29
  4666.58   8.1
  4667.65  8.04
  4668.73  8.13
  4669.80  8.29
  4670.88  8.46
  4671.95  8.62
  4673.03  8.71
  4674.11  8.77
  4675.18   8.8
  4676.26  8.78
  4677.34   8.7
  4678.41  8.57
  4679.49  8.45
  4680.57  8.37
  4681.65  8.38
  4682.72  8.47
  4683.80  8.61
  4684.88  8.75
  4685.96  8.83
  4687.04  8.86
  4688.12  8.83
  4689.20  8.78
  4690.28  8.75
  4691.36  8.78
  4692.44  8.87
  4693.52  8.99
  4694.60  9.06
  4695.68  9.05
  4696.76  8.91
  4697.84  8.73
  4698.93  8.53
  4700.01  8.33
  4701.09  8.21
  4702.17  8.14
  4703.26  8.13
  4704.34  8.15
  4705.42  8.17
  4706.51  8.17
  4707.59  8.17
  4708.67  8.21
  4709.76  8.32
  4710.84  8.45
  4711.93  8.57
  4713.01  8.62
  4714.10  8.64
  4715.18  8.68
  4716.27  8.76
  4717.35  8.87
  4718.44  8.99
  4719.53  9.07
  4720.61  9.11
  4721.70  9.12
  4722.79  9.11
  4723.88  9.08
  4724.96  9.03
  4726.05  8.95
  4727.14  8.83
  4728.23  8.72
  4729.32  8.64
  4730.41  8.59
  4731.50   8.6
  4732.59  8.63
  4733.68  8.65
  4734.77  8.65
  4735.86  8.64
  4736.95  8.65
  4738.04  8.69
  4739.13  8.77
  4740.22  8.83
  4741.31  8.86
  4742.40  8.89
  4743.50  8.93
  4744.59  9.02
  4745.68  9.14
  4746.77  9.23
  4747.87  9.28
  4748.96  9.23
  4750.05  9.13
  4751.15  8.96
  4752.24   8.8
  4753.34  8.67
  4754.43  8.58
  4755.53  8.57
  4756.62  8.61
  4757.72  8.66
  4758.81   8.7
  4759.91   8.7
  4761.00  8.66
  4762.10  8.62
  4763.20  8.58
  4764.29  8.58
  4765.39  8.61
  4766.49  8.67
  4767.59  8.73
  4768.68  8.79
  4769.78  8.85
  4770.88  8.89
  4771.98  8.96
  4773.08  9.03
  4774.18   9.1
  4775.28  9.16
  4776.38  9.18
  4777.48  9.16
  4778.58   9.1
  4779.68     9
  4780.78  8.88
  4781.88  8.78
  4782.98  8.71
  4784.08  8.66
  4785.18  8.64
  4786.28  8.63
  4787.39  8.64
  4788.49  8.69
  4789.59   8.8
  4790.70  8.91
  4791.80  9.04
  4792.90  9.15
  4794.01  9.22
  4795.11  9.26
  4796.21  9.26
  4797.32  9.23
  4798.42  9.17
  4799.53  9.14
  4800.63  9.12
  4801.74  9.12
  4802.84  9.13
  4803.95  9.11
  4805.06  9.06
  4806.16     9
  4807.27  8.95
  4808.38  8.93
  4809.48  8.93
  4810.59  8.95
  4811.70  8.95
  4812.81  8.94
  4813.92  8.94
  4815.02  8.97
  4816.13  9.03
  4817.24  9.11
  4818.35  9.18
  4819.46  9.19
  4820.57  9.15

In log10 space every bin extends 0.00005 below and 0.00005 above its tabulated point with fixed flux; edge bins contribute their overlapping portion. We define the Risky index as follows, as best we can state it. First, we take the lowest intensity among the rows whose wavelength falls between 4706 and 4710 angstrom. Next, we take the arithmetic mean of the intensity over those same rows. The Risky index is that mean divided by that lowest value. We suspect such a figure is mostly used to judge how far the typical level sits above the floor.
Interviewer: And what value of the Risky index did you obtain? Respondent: 1.01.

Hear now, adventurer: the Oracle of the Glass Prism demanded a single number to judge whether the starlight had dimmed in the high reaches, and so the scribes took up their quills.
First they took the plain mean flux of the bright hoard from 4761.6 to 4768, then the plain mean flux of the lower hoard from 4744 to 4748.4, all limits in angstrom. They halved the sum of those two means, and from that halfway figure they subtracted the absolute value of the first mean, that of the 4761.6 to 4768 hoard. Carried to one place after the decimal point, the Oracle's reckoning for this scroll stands 0.3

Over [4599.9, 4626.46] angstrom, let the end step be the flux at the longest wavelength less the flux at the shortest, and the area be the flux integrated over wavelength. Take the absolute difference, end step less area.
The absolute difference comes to 233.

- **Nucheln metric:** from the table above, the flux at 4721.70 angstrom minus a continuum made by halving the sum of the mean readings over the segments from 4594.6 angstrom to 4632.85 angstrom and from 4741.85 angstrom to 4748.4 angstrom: 0.2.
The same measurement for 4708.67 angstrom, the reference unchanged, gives -0.7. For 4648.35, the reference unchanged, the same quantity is -0.8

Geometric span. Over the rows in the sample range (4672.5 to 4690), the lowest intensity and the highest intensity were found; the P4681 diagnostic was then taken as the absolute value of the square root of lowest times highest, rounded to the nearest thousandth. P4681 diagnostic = 8.612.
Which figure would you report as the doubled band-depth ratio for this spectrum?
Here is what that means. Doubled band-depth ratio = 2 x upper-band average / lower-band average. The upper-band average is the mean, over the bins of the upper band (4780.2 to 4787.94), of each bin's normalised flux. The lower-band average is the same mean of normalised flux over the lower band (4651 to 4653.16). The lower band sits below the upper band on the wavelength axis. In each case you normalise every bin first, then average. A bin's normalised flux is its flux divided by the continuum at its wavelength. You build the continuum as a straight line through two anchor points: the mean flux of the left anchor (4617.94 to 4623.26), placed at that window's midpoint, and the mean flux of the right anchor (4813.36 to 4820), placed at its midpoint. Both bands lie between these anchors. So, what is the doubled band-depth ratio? 2.05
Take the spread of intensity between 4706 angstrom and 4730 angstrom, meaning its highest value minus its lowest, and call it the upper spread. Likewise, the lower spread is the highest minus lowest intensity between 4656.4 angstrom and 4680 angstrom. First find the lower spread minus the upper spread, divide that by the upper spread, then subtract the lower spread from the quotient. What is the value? -0.93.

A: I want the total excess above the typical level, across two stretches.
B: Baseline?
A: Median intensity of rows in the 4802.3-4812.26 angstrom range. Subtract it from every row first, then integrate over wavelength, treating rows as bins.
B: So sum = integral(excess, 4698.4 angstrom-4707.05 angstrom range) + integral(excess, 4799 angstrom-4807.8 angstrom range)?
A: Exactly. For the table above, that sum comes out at -5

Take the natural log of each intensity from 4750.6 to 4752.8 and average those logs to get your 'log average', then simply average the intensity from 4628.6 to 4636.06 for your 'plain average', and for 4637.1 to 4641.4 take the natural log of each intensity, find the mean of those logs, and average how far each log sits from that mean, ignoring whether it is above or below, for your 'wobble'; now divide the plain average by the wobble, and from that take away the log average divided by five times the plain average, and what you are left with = 1730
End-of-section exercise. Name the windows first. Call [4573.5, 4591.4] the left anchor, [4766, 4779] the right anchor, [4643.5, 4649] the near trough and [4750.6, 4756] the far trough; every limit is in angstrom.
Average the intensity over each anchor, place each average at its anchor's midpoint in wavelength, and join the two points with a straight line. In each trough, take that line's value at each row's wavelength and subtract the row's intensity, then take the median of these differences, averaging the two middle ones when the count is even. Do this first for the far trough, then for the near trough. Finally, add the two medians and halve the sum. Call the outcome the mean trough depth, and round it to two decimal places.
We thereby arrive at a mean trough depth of 0.25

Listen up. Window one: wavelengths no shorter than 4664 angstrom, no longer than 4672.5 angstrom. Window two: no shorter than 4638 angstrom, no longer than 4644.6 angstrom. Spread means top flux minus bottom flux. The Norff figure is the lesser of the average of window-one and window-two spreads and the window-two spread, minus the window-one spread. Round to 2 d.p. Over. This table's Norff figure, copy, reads -0.38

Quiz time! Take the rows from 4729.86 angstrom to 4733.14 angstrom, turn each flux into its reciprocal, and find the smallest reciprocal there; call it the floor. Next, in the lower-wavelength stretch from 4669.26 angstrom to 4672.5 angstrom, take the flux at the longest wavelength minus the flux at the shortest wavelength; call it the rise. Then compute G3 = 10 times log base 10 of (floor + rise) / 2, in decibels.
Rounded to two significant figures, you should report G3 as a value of -6.5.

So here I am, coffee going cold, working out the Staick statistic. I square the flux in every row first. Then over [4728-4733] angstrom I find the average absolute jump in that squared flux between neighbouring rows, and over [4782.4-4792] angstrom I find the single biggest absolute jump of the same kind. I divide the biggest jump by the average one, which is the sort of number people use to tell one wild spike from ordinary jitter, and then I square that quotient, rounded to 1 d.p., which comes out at 10.1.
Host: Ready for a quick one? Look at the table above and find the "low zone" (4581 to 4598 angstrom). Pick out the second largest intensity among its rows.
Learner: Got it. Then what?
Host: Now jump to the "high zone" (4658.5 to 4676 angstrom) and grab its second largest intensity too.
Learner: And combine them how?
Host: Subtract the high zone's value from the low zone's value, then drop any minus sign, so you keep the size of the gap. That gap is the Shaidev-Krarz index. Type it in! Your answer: 0.59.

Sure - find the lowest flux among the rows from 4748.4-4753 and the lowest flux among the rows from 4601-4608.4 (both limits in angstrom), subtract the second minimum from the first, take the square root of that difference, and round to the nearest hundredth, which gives 0.56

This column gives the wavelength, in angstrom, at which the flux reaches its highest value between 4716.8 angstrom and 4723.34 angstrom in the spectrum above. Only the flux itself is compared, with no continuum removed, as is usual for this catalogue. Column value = 4721.70 angstrom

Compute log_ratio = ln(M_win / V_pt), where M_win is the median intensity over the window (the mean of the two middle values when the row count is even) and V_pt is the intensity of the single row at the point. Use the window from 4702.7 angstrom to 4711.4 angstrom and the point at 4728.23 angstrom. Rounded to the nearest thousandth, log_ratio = -0.065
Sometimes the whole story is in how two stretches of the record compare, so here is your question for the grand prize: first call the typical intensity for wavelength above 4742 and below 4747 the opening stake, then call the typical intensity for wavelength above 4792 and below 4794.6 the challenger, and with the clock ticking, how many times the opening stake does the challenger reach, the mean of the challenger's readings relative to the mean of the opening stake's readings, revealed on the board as 1.02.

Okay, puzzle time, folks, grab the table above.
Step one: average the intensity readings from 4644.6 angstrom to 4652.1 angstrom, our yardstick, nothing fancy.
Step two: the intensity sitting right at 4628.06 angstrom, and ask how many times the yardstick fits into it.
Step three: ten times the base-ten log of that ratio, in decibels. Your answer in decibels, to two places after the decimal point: 0.36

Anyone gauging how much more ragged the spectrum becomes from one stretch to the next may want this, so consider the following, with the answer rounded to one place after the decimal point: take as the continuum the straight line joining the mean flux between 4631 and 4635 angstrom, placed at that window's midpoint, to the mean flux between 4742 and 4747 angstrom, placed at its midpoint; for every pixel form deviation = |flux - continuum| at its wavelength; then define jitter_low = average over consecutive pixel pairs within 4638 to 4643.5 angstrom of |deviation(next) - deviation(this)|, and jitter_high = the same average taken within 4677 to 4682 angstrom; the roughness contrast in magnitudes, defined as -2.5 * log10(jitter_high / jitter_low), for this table -0.6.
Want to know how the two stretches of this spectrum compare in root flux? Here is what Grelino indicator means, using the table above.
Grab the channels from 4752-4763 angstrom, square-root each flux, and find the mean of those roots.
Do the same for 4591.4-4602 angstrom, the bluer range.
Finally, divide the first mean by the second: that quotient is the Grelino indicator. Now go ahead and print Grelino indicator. 1.00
